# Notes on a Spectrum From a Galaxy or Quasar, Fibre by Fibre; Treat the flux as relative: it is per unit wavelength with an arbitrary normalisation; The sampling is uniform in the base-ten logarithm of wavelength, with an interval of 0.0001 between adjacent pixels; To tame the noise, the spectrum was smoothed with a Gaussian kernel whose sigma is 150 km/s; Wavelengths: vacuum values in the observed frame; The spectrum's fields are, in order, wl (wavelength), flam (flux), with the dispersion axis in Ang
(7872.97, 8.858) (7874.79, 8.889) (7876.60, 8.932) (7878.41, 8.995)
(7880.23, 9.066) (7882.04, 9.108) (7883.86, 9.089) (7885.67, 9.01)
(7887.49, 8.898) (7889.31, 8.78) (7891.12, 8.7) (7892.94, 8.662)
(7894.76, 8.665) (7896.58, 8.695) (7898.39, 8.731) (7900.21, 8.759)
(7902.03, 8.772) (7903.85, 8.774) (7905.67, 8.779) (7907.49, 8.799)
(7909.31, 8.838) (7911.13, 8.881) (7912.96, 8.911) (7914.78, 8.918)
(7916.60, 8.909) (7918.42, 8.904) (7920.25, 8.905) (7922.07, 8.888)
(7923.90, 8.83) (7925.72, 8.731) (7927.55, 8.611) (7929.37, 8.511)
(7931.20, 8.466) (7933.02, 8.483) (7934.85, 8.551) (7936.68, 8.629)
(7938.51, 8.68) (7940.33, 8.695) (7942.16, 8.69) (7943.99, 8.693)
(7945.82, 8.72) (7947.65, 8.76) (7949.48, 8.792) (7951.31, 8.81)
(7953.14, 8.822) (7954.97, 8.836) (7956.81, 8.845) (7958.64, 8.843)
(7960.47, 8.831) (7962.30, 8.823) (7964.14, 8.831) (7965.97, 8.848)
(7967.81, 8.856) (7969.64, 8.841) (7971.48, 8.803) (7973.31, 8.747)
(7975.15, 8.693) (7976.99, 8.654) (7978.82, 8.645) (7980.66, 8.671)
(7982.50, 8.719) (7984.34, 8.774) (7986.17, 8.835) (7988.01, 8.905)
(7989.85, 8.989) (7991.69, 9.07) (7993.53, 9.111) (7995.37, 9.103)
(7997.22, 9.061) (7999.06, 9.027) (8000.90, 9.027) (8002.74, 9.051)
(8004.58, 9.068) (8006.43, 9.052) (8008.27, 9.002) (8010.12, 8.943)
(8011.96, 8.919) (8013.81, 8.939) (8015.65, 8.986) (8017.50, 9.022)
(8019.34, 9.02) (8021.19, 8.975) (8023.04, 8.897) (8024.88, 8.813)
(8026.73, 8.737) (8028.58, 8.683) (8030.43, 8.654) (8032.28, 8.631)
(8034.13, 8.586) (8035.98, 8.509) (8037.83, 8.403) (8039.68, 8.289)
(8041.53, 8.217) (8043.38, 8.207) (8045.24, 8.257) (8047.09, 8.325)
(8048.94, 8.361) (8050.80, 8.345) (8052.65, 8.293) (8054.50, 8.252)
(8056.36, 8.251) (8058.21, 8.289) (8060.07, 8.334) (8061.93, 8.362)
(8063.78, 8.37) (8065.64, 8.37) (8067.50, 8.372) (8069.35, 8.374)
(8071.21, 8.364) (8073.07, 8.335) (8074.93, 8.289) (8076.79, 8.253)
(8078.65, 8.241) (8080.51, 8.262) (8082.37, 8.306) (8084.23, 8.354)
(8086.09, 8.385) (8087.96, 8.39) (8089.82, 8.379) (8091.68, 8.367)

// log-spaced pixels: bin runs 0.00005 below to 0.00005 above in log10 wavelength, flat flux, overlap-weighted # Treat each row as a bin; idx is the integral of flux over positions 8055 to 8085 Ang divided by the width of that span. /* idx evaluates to 8.32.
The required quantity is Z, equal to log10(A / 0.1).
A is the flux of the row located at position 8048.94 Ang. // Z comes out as 1.92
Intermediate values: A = 8.361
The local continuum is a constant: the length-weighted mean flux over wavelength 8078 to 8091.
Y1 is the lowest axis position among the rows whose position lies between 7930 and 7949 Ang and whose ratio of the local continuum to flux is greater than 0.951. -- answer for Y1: 7931.20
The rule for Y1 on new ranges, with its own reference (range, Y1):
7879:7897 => 7891.12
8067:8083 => 8067.50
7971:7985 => 7973.31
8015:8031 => 8026.73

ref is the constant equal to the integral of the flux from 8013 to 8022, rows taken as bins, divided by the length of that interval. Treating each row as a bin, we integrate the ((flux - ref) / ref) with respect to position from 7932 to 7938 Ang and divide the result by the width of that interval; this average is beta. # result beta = -0.05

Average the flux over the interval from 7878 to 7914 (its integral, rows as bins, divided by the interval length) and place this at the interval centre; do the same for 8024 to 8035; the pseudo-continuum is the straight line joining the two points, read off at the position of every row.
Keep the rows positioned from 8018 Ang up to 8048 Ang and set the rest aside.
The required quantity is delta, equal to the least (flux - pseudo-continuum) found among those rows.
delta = -0.456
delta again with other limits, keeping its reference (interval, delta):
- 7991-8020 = 0.218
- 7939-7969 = -0.096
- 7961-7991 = -0.096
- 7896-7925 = -0.147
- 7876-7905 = -0.184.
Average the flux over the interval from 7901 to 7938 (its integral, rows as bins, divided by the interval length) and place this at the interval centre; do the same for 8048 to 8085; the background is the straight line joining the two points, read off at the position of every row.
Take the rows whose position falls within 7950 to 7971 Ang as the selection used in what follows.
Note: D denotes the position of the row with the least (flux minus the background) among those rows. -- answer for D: 7951.31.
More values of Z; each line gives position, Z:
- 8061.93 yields 1.92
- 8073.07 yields 1.92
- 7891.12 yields 1.94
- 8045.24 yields 1.92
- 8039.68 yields 1.92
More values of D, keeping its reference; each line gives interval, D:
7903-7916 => 7903.85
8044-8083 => 8045.24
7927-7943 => 7931.20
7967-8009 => 7978.82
